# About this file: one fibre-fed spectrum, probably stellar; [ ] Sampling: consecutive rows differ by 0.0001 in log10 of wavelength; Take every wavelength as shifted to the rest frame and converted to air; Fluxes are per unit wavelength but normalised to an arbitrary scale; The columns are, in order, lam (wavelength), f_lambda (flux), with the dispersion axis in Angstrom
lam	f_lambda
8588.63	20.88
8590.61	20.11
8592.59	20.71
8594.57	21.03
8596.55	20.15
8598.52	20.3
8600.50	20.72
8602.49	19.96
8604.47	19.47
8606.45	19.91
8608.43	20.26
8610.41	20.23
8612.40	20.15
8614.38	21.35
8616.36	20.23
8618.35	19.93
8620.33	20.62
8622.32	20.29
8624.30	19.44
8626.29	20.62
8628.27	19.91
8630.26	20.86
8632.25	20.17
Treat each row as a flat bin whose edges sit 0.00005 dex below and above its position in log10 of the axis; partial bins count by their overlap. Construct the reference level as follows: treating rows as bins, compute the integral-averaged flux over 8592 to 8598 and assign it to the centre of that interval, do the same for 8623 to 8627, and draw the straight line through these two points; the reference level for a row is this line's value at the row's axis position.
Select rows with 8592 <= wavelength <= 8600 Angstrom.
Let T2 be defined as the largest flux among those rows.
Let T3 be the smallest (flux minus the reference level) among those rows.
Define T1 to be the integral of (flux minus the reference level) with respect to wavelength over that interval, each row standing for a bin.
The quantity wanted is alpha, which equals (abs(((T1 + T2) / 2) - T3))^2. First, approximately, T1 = -0.4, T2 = 21.03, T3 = -0.44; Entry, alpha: 115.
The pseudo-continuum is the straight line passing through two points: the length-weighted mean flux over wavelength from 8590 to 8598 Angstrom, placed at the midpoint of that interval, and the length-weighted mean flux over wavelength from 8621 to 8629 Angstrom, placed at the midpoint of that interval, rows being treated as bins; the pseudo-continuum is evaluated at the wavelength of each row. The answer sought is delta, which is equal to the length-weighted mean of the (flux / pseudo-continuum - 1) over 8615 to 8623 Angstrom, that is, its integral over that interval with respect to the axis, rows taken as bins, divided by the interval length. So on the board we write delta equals 0.007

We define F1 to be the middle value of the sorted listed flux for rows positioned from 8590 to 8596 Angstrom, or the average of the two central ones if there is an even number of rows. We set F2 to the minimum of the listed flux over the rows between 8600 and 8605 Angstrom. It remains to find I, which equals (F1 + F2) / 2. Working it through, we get 20.1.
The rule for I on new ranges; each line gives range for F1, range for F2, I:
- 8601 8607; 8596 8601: 20.0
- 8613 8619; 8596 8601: 20.2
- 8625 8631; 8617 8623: 20.3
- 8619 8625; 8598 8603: 20.1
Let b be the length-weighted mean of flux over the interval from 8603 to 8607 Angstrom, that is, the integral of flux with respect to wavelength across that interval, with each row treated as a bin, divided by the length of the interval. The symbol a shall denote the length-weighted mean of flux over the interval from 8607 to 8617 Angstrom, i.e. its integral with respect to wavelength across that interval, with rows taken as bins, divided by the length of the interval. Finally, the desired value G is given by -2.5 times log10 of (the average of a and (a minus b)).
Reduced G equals -2.56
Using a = 20.4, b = 19.7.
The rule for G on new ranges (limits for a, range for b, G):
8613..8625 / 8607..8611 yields -2.52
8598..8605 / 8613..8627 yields -2.49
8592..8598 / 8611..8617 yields -2.54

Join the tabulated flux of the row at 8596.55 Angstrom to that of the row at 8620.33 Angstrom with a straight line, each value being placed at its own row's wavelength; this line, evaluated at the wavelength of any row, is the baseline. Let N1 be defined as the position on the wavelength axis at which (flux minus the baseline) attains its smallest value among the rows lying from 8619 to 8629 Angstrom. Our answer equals 8624.30 Angstrom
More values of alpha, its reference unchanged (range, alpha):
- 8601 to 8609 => 83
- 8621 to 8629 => 126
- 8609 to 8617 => 137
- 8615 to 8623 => 126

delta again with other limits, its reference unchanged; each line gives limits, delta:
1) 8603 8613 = -0.016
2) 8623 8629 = -0.004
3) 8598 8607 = -0.017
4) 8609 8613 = -0.004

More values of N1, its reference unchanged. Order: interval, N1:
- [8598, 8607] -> 8604.47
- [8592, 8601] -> 8596.55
